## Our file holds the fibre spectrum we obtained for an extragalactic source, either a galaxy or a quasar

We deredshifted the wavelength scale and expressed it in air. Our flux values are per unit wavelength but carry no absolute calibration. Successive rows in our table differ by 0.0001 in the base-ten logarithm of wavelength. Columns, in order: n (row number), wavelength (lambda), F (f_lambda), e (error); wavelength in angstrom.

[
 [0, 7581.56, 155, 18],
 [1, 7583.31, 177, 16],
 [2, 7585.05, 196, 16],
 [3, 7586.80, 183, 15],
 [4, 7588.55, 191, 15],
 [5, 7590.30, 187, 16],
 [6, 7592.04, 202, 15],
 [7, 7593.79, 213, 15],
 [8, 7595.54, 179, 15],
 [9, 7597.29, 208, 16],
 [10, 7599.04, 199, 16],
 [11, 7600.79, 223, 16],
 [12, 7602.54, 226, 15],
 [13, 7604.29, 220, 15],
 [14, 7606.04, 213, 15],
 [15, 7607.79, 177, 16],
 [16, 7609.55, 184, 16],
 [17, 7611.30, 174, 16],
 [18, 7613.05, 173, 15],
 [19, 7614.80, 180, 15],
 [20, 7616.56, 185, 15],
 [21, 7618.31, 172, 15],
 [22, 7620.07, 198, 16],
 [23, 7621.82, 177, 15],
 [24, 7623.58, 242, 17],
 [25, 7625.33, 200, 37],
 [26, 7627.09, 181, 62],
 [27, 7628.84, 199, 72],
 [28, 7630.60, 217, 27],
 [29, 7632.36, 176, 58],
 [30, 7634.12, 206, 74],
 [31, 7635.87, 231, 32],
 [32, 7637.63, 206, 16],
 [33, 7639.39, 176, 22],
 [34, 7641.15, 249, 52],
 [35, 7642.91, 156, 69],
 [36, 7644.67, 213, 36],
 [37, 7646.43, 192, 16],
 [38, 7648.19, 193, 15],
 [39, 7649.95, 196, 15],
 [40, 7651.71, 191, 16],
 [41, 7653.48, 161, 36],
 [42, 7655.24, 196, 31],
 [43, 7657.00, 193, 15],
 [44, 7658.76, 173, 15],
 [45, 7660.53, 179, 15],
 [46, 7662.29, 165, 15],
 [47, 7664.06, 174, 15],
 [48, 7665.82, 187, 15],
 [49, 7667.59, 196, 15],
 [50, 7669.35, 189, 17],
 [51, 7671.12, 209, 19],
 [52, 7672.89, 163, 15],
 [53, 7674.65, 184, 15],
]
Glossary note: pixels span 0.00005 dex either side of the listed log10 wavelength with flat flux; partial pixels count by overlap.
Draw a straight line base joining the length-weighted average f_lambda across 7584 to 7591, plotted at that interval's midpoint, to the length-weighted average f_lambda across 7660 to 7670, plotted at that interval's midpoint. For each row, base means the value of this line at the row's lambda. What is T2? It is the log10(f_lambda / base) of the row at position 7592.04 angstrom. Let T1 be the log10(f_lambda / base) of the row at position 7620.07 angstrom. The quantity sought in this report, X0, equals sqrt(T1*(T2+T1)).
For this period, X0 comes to 0.04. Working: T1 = 0.03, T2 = 0.03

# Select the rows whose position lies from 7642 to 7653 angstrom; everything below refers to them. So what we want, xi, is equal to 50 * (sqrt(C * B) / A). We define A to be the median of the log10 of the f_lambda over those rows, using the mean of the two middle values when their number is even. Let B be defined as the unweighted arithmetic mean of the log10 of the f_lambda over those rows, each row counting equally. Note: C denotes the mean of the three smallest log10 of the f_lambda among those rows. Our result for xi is 49.6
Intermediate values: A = 2.28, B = 2.28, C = 2.25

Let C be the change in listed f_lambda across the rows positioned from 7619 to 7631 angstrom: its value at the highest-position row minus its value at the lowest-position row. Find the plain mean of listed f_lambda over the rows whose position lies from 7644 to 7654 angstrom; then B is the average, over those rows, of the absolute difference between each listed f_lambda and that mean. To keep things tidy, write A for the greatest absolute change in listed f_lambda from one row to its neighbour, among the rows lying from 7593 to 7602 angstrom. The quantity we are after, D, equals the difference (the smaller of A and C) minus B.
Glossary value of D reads 9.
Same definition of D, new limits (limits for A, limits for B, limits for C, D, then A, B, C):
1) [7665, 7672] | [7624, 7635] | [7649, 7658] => -15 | 20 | 12.0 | -3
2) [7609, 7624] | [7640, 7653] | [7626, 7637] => 31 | 65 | 18.5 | 50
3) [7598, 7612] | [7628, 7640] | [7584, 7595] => 2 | 36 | 15.3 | 17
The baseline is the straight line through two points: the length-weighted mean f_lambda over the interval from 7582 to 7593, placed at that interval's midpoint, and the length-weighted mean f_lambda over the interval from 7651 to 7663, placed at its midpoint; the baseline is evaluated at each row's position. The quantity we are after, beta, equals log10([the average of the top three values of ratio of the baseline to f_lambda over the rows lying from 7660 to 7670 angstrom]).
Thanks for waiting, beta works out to 0.016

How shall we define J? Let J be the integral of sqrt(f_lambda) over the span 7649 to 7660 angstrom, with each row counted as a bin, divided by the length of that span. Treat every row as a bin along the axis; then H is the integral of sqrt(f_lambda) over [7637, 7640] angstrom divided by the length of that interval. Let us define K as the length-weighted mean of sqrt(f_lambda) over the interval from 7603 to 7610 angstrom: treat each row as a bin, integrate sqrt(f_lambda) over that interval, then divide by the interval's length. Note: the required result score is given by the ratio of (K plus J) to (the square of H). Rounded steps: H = 13.81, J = 13.6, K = 14.2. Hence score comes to 0.145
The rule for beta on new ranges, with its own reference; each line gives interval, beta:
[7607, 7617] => 0.026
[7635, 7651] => 0.020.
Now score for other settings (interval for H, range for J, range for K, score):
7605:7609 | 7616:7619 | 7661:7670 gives 0.138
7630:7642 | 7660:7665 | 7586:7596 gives 0.130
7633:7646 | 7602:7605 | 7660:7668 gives 0.139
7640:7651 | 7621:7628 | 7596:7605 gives 0.145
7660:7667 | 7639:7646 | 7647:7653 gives 0.158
